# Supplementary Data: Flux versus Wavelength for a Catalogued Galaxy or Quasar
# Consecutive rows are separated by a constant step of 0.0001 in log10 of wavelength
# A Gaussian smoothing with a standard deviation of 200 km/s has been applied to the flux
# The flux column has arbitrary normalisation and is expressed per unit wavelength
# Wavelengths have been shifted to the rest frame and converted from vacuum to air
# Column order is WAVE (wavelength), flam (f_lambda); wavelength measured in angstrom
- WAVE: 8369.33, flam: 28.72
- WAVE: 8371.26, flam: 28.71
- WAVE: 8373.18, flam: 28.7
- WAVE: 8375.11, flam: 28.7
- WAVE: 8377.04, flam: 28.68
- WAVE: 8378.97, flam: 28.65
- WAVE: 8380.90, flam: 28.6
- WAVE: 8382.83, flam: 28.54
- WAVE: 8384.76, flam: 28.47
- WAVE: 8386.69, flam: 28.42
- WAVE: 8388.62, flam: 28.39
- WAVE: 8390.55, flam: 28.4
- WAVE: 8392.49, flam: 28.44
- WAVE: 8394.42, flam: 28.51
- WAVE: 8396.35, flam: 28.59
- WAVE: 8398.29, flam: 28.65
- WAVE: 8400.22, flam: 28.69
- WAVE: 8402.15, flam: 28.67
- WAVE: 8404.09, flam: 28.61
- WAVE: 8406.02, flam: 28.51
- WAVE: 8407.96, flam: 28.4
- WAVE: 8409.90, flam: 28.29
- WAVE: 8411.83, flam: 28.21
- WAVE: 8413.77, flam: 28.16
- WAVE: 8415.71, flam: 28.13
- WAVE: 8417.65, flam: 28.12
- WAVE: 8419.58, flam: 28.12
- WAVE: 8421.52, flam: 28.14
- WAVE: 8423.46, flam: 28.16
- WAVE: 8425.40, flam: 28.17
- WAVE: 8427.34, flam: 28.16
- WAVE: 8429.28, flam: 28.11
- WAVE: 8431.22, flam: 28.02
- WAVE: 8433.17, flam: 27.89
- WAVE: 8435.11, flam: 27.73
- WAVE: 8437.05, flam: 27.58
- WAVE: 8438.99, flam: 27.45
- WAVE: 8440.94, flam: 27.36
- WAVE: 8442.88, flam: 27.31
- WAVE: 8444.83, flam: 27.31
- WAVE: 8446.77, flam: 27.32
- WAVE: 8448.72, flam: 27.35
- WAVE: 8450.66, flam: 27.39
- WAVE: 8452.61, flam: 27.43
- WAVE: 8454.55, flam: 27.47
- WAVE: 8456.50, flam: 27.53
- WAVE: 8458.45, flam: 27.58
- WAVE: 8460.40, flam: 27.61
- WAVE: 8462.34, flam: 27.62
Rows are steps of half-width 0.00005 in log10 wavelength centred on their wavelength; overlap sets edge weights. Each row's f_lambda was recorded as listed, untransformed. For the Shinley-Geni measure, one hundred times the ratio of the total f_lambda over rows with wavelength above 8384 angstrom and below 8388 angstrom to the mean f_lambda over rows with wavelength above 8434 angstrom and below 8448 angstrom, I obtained 207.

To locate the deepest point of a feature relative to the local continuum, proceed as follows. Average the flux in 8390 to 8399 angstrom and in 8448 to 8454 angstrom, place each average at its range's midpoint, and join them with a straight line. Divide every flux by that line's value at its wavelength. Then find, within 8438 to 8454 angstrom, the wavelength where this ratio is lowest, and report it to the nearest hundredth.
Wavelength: 8442.88 angstrom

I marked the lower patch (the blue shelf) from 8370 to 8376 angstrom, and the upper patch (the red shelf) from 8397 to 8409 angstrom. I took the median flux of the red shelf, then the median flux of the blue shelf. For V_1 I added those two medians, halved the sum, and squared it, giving 822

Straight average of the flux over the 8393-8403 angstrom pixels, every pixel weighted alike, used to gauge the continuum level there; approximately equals 28.6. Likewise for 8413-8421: 28.1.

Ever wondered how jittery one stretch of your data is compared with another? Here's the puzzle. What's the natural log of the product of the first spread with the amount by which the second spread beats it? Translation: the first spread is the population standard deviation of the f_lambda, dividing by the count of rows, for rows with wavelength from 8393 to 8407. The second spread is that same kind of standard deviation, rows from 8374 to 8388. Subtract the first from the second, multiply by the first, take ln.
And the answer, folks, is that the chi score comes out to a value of -6.14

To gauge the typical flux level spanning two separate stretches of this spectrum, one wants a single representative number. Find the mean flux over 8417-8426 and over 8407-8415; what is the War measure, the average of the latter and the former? 28.2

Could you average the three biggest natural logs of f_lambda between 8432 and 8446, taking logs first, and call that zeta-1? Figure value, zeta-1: 3.32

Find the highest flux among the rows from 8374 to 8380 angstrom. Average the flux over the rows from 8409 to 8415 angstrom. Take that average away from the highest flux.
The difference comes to 0.48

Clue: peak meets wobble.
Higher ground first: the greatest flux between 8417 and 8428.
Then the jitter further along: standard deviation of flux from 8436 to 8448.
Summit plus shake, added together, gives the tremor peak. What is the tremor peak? 28.3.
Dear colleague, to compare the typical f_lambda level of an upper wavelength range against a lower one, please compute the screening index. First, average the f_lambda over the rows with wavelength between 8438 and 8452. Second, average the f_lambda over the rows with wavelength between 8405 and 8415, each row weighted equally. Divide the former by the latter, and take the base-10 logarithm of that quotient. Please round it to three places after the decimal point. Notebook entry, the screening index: -0.015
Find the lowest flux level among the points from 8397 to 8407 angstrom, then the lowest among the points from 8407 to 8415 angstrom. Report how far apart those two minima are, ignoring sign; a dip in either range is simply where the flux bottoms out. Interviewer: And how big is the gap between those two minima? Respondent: 0.35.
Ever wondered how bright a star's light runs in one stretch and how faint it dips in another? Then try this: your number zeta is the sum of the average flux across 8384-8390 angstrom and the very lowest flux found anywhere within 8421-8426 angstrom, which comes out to 56.6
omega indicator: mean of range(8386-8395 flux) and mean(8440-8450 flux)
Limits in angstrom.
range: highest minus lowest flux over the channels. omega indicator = 13.7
